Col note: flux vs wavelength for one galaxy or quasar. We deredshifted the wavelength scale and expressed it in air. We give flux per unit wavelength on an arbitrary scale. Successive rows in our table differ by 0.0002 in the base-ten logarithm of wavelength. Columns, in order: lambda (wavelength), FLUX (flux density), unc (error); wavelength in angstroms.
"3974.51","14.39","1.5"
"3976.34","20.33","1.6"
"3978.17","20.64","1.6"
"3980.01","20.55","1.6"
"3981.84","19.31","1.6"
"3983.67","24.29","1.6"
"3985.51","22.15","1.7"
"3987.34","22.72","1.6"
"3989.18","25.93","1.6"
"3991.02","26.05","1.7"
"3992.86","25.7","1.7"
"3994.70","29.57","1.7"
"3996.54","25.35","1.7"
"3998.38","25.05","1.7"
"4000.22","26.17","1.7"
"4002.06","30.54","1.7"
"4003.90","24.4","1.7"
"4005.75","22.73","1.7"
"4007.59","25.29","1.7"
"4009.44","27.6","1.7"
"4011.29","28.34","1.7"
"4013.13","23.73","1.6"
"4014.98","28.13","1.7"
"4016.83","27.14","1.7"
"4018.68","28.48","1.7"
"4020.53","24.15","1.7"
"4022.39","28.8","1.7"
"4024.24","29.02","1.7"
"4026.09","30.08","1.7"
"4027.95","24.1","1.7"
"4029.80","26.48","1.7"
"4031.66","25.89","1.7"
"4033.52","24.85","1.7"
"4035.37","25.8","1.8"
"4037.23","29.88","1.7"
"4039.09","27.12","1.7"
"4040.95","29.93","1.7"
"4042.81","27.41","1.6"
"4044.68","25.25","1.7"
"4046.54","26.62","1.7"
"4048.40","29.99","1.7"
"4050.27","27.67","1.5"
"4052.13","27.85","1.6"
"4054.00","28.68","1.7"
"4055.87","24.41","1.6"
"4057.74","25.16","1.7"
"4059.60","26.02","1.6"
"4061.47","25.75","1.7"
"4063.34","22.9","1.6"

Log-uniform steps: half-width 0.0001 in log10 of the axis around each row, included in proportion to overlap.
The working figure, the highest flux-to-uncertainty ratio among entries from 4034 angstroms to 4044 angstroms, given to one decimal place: 17.6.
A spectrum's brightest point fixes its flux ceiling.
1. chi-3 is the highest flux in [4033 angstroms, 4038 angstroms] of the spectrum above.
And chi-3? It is 29.88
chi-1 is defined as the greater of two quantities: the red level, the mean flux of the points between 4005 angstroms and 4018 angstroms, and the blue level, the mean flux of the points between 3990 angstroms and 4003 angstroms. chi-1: 26.9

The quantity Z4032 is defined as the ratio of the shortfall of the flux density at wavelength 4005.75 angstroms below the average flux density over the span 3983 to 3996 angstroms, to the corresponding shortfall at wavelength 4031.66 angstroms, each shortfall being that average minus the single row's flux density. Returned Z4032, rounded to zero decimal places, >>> -4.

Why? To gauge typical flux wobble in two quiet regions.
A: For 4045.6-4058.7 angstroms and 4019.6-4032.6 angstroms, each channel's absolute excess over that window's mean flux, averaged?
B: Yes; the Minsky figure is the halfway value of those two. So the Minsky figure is 1.8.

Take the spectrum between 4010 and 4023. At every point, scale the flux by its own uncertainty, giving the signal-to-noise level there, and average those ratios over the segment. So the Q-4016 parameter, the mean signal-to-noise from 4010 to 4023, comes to 16.0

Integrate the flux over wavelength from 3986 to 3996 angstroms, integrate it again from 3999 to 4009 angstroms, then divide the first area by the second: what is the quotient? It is 1.00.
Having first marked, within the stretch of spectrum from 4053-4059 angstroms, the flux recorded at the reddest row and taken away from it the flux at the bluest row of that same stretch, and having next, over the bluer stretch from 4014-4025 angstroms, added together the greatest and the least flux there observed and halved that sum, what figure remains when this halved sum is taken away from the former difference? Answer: -30.1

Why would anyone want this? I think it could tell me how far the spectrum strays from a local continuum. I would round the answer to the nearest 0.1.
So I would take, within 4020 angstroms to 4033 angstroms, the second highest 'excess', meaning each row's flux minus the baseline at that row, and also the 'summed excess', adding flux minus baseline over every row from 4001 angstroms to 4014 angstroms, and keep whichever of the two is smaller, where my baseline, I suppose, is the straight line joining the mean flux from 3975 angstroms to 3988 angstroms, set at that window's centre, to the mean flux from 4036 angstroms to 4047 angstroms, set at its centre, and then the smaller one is 3.2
